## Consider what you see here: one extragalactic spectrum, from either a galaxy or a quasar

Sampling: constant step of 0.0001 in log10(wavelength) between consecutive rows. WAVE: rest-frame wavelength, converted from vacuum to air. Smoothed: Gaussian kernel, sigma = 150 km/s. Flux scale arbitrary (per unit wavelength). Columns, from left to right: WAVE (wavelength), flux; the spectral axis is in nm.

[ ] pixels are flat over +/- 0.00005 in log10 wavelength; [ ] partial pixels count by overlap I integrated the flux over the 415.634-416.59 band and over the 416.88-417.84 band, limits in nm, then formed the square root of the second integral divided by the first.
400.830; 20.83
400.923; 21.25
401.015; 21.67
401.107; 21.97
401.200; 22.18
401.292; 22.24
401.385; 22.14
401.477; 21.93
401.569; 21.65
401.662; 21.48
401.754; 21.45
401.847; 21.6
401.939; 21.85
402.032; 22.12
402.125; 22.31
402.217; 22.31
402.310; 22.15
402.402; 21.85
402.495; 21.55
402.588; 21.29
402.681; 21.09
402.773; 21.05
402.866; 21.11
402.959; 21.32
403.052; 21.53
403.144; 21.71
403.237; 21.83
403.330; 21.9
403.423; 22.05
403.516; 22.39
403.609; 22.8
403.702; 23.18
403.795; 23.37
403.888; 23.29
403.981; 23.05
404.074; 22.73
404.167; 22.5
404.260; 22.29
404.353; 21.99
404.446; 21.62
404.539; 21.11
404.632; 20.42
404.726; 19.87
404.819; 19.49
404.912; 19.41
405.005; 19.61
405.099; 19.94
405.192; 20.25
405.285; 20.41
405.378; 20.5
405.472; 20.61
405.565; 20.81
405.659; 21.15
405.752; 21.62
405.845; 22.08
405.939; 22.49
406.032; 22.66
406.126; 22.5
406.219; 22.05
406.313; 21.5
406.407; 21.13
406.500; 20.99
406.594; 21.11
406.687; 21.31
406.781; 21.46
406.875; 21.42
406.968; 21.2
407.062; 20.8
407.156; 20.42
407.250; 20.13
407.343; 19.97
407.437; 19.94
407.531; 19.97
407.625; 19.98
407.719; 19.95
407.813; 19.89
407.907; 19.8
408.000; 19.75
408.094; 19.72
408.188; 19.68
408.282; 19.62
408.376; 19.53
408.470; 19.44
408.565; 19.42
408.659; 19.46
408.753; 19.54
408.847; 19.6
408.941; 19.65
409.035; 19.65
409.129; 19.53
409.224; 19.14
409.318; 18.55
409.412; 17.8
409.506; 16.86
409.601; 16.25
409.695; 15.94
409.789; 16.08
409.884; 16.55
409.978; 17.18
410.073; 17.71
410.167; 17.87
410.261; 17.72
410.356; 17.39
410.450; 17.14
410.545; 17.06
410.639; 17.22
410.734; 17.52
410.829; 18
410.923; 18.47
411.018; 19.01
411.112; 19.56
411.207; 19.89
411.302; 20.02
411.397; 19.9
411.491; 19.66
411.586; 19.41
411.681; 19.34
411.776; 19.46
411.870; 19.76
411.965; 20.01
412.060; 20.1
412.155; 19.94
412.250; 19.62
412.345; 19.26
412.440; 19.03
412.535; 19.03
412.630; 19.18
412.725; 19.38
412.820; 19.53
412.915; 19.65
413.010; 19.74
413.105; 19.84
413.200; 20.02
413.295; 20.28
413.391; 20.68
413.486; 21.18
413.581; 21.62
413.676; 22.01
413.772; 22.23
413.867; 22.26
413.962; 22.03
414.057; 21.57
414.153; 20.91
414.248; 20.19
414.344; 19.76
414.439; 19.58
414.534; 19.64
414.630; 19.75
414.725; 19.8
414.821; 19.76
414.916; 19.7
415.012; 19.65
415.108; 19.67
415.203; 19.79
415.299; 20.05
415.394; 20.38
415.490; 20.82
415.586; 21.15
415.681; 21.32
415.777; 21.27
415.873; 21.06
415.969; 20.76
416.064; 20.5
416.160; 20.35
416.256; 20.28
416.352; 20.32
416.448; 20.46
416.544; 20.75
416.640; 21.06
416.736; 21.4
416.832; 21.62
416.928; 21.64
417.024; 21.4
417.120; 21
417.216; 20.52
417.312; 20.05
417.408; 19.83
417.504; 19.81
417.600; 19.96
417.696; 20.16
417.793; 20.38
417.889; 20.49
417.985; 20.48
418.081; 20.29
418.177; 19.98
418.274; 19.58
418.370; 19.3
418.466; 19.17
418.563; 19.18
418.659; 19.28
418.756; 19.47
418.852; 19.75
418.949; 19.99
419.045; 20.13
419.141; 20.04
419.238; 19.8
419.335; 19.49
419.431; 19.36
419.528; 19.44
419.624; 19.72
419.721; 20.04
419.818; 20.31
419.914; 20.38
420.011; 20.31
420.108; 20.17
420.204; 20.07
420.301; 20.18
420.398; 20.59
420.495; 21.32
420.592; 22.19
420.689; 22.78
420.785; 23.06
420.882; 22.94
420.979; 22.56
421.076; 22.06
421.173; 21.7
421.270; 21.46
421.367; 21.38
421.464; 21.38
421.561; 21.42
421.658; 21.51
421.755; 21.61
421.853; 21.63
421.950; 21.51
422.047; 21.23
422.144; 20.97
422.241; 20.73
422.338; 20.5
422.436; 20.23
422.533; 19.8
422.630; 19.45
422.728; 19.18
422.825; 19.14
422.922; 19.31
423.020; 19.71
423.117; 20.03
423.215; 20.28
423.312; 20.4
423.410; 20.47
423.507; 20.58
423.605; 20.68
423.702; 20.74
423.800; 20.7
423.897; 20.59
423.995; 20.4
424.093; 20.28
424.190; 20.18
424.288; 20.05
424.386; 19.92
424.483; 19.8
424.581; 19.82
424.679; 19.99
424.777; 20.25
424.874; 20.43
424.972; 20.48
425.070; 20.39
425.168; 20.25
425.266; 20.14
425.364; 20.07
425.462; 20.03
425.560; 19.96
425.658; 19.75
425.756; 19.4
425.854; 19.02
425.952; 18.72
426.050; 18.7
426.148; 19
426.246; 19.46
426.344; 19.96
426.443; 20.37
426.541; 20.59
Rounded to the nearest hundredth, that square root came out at 1.00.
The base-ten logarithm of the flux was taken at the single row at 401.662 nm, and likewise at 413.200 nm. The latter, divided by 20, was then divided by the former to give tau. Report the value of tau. 0.0489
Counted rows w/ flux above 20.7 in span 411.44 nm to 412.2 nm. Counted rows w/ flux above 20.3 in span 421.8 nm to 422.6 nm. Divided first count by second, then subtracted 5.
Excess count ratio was -5.0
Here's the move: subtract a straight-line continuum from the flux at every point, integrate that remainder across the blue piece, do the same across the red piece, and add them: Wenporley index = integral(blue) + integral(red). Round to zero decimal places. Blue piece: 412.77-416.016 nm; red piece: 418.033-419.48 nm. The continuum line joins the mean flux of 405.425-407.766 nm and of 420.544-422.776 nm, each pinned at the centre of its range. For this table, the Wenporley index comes -5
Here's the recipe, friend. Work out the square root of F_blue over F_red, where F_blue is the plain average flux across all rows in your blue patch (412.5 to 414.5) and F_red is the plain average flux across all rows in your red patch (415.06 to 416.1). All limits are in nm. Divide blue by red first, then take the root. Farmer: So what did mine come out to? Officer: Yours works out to 1.00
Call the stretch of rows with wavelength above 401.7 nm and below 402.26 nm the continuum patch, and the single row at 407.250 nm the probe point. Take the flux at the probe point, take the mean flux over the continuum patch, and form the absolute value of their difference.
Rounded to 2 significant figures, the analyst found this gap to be 1.8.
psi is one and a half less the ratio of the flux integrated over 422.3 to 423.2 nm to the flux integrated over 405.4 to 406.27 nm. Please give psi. 0.56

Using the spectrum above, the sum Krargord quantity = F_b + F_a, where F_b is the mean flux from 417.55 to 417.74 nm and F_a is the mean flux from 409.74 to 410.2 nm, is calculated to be 37.1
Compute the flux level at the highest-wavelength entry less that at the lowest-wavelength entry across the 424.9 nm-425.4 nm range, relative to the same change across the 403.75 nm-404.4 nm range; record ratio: 0.3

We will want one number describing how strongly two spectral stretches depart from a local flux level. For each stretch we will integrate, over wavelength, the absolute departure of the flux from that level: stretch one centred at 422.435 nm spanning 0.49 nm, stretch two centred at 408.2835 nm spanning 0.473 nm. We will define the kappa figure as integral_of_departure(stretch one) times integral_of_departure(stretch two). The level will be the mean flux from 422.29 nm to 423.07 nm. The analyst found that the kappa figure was 0.01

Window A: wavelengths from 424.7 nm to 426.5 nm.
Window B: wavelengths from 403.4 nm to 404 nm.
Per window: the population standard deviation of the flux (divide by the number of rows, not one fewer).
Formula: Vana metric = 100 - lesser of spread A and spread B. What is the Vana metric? 99.5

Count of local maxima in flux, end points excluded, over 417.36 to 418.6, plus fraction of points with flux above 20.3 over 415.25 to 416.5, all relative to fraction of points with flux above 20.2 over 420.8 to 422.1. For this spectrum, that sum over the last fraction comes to 1.85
